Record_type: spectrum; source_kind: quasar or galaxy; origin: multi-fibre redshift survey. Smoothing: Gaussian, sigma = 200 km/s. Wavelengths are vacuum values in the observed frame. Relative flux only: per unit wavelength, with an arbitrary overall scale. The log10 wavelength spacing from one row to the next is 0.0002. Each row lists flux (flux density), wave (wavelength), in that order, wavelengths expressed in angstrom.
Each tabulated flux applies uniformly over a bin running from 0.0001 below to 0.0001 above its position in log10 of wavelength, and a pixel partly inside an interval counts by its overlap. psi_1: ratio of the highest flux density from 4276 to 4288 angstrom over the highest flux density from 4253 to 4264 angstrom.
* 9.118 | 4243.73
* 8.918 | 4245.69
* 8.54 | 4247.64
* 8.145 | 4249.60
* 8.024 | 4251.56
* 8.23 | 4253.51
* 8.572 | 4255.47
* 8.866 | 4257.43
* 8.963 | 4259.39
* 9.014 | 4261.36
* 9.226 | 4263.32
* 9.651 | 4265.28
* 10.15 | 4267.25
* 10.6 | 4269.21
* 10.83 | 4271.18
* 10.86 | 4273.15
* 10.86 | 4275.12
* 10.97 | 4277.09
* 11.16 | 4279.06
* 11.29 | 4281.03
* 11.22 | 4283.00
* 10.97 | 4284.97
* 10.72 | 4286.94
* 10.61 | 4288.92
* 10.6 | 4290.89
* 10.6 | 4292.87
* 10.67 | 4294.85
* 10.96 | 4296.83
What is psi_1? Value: 1.22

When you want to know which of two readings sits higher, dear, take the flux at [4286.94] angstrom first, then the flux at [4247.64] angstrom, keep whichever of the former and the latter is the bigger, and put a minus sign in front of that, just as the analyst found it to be -10.7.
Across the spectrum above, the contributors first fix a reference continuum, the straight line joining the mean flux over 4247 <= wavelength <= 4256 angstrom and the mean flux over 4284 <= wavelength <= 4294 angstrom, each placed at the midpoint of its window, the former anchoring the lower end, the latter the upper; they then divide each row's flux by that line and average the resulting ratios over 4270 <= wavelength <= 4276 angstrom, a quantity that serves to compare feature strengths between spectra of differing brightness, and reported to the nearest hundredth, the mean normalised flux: 1.12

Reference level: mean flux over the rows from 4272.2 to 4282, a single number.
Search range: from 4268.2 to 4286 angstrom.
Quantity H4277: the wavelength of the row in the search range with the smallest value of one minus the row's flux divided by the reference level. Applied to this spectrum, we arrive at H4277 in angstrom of 4281.03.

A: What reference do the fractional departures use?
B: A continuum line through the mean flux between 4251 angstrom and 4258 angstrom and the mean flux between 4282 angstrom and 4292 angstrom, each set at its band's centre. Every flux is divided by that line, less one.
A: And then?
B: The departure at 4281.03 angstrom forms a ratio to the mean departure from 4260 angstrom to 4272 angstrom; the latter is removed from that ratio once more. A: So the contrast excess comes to 1.3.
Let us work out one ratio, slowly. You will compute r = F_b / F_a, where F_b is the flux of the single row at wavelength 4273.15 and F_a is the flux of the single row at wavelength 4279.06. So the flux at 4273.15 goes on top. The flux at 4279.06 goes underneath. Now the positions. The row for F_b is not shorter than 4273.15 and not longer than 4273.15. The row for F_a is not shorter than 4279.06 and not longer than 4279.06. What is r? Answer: 0.97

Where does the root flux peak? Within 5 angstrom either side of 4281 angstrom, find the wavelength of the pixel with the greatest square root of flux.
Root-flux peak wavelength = 4281.03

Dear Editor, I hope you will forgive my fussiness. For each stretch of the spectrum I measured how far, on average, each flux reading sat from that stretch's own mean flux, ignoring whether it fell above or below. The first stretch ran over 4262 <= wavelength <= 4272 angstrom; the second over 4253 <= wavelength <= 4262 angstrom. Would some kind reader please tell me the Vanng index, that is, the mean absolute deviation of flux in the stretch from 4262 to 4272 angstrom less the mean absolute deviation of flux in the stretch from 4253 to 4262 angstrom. 0.26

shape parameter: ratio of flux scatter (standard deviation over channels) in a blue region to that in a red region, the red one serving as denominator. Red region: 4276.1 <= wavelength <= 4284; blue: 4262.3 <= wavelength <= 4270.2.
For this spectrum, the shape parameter 4.3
